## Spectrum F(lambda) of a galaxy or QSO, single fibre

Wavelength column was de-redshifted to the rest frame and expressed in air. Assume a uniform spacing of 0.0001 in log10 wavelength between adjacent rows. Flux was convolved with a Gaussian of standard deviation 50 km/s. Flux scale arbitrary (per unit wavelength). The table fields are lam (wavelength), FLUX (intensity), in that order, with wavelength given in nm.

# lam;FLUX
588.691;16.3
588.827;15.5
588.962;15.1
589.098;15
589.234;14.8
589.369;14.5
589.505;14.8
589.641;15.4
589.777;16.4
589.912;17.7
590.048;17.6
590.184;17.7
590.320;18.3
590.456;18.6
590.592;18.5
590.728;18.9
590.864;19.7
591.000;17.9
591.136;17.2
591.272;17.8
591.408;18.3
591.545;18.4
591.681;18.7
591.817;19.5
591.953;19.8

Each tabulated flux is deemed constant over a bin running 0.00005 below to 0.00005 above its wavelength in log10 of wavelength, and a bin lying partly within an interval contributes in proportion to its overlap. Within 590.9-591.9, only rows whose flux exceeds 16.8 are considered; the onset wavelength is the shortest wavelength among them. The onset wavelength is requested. 591.000 nm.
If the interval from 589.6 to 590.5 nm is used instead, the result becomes 589.912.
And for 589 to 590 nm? 589.912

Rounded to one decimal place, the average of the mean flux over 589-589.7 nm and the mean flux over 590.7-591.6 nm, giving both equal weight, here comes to 16.6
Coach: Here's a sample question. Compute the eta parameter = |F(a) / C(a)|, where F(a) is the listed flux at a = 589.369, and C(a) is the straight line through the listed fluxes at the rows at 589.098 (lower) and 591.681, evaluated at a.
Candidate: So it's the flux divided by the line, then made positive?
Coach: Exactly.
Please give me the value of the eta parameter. 0.94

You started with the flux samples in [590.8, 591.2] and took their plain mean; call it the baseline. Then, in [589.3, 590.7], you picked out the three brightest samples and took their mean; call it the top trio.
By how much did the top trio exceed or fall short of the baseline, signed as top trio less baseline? 0.2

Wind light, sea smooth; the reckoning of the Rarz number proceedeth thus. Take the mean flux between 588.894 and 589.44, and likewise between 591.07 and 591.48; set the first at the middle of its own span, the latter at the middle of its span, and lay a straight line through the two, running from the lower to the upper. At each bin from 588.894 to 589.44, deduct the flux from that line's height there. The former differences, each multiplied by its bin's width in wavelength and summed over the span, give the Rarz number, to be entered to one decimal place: 0.0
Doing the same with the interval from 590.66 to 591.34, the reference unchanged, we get -0.6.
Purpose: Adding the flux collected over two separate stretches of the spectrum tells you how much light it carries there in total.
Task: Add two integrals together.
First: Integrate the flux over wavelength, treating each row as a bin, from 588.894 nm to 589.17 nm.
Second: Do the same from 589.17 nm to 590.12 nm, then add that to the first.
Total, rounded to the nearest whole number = 19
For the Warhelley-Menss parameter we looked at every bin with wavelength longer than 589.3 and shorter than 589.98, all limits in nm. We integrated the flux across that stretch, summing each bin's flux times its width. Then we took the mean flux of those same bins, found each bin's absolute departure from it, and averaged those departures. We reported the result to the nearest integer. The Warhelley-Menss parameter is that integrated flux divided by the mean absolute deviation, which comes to 10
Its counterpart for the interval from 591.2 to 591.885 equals 28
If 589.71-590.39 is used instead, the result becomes 26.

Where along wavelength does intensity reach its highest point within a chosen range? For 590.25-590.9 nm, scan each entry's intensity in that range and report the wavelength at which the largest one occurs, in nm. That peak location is 590.864 nm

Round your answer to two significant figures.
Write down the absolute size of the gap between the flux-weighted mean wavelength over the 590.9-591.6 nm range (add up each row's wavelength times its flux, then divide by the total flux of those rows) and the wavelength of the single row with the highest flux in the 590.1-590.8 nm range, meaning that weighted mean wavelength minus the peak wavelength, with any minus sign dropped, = 0.55 nm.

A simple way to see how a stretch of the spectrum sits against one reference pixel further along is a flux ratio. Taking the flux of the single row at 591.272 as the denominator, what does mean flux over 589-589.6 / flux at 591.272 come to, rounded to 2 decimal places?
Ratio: 0.83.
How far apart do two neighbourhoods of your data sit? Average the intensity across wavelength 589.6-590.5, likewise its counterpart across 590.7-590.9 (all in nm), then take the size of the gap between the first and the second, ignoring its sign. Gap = 1.9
